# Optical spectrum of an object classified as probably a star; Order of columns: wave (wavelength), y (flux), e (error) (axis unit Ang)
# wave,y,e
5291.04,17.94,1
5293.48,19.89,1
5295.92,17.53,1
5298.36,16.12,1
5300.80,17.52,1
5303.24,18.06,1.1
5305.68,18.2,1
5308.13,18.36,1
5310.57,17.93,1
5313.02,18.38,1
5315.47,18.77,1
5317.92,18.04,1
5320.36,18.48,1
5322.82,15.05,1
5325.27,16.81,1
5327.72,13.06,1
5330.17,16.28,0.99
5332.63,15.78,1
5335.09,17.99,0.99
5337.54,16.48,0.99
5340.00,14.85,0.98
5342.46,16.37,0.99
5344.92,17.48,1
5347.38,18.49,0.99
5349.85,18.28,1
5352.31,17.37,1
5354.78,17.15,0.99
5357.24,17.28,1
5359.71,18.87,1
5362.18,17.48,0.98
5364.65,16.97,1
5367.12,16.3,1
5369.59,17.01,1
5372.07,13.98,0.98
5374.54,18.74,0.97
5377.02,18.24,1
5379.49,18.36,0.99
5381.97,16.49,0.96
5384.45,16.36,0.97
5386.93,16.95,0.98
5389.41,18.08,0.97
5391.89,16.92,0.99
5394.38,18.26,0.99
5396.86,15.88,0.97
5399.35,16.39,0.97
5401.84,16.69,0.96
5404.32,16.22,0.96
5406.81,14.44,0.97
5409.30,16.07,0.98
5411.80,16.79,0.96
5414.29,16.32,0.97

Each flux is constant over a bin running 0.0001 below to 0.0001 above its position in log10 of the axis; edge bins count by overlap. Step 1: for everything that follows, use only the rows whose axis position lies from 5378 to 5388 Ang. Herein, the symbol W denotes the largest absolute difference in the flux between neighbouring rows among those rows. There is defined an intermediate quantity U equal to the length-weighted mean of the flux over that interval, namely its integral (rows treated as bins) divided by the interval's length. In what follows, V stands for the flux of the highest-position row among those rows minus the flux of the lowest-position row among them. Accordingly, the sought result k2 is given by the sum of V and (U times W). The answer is 31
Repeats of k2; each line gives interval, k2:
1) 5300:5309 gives 11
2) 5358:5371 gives 22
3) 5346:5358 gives 15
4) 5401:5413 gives 29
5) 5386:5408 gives 37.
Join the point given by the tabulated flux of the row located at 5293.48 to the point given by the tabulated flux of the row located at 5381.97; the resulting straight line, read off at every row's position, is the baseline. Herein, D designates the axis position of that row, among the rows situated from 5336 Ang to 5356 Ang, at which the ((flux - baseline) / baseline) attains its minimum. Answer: 5340.00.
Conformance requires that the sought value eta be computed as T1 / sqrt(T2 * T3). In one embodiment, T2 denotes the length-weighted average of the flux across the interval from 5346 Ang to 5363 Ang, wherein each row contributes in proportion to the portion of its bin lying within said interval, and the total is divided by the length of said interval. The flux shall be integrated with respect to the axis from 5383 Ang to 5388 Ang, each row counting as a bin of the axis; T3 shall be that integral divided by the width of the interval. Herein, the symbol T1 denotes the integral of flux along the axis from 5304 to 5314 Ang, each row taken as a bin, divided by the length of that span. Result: 1.06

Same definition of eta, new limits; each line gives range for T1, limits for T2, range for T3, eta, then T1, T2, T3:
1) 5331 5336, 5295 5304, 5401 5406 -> 1.00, 16.7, 17.3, 16.3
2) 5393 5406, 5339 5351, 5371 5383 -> 0.97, 16.6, 17.1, 17.2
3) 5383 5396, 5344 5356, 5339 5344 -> 1.03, 17.3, 17.8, 15.8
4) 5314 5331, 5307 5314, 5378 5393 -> 0.94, 16.7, 18.2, 17.2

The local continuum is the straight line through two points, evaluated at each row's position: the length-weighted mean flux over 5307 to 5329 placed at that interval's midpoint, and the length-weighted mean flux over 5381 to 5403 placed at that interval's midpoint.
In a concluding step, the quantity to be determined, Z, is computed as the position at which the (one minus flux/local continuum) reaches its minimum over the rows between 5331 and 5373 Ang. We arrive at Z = 5359.71 Ang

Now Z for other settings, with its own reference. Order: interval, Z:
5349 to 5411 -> 5359.71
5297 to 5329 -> 5315.47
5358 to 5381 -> 5359.71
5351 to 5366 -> 5359.71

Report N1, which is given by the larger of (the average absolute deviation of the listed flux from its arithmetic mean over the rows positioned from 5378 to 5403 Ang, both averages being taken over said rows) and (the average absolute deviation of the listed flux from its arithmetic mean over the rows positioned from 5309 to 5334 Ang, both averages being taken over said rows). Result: 1.46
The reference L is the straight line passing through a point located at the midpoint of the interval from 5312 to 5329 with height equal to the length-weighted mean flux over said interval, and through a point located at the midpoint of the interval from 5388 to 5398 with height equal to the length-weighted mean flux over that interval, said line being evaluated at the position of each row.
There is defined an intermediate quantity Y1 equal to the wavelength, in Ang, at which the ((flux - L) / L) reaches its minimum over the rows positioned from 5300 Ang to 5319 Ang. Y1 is 5300.80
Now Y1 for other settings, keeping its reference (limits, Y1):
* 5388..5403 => 5396.86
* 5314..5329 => 5327.72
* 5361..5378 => 5372.07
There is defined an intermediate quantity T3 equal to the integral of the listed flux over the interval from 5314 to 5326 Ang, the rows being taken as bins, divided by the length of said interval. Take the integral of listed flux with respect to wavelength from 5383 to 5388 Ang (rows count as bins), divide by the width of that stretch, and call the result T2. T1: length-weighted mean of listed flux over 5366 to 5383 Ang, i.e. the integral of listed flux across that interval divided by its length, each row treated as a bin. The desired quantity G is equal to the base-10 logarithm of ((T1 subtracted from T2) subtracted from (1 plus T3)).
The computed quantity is 1.28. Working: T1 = 17.0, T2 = 16.6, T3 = 17.5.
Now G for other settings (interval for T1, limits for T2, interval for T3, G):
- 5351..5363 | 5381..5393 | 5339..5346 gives 1.25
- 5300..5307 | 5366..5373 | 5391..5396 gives 1.31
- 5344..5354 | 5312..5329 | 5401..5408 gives 1.25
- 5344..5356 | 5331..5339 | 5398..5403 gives 1.27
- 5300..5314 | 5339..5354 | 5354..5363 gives 1.29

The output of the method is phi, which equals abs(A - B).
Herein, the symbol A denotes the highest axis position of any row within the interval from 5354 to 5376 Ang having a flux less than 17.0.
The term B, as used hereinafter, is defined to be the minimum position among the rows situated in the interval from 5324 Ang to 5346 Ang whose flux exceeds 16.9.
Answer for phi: 37.0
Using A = 5372.07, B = 5335.09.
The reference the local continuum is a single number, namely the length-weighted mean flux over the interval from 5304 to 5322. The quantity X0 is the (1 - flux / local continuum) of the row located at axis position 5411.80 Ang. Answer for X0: 0.08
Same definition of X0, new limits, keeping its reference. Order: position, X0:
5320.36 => -0.01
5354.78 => 0.06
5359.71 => -0.04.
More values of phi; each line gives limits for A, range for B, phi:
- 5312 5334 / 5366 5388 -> 37.0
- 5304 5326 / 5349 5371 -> 24.6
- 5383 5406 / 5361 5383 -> 42.1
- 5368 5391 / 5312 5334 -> 73.9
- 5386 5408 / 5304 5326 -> 101.1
